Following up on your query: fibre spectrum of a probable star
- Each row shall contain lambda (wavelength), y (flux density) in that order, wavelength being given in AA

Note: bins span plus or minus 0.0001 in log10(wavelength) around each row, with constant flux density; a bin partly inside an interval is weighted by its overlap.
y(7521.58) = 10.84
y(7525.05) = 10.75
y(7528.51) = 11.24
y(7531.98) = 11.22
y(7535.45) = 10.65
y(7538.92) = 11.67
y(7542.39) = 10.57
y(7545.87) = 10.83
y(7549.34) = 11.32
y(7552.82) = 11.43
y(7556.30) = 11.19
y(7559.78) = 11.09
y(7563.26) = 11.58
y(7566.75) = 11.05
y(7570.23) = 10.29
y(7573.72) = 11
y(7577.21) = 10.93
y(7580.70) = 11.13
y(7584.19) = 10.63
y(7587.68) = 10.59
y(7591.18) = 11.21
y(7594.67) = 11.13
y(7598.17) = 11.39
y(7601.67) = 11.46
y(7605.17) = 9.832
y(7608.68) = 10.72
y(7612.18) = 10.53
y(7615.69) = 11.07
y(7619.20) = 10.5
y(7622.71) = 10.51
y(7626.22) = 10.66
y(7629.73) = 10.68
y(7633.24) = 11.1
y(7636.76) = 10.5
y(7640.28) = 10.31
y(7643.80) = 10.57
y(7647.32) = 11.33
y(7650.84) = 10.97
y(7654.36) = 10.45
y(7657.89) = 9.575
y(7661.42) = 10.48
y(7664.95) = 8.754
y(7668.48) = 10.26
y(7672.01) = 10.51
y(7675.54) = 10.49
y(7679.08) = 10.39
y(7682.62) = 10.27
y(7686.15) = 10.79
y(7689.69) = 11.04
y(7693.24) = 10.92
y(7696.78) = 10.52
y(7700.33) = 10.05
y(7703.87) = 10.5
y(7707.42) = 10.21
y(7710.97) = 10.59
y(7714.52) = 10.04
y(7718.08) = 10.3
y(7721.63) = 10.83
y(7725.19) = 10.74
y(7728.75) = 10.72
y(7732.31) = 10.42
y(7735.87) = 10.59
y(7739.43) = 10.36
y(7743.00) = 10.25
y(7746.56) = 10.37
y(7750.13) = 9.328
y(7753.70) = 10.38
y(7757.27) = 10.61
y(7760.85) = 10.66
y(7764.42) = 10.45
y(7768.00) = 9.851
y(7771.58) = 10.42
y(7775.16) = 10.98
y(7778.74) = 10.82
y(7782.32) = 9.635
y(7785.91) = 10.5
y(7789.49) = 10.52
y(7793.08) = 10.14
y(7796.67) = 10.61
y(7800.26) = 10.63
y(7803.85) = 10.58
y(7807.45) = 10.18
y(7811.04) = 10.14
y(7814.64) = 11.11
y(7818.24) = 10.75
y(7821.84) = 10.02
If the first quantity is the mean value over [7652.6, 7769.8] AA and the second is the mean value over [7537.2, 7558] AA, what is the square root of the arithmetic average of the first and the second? 3.280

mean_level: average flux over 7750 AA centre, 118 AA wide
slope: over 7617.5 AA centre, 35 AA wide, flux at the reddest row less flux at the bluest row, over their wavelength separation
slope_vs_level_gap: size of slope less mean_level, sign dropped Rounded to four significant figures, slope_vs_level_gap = 10.43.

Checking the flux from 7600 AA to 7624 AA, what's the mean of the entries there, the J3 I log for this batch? 10.7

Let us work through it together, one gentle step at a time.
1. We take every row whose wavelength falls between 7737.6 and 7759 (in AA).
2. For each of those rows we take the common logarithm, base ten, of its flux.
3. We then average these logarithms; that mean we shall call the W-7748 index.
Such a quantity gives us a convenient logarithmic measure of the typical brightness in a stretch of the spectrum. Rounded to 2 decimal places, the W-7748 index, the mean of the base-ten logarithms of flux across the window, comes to 1.01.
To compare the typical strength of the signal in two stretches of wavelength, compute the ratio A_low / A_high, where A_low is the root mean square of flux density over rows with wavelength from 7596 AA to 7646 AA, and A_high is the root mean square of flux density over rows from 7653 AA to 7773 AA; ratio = 1.03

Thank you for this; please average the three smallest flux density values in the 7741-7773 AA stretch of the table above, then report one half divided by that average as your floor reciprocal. 0.0510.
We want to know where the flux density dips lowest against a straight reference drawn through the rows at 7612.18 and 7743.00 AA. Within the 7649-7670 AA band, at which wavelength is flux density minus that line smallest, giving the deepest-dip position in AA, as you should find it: 7664.95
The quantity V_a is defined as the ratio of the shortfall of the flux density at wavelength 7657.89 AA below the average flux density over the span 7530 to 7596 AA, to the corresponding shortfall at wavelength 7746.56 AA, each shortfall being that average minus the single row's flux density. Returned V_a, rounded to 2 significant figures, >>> 2.2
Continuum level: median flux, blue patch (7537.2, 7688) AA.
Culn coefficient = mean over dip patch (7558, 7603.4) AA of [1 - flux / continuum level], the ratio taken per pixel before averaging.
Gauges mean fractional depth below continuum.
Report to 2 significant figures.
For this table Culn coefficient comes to -0.033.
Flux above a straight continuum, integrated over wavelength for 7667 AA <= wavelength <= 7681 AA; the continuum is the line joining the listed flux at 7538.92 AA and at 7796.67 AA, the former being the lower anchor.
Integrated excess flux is -10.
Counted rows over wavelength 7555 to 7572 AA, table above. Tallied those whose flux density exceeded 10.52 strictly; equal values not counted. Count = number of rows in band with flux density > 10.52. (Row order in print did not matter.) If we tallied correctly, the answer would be 4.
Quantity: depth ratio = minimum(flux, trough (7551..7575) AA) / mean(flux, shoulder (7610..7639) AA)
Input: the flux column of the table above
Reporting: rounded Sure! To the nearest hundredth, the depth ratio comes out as 0.96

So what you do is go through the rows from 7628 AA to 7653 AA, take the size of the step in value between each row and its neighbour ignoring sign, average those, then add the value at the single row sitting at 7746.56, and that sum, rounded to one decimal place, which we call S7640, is 10.8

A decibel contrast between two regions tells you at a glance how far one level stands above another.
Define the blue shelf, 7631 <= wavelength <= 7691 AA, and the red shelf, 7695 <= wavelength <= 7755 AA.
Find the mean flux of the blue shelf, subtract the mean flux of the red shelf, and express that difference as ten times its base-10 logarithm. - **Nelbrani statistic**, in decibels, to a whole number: -10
